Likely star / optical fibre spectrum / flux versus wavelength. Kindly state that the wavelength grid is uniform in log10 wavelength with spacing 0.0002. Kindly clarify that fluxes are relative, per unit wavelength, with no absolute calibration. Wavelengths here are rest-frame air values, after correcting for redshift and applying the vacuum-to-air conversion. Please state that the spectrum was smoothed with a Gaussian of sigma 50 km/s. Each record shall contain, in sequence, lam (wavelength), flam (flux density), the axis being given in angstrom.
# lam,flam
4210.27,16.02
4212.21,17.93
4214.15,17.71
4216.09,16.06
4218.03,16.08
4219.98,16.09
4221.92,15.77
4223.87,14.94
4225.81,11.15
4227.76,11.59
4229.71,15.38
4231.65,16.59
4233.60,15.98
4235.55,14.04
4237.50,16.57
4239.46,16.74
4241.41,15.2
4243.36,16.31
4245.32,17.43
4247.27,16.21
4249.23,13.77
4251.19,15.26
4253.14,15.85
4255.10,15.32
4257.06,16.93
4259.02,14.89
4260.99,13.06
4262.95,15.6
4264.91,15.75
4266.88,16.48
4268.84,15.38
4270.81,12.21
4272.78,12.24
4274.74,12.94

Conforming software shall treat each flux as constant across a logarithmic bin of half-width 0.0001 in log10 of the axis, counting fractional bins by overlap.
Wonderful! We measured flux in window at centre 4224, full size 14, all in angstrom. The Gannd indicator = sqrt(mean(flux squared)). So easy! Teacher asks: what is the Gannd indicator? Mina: 14.6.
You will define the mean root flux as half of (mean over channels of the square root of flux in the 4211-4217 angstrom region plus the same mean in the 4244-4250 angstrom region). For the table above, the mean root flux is 4.06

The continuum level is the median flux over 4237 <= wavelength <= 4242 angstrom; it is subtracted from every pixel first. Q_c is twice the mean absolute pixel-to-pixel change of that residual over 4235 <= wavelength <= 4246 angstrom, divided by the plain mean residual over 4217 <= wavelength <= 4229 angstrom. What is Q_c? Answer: -1.1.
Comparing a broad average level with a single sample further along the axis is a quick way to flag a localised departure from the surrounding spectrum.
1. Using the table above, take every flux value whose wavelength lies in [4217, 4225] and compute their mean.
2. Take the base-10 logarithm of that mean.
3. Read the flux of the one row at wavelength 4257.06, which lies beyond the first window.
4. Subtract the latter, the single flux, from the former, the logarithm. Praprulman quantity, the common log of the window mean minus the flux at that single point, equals -15.7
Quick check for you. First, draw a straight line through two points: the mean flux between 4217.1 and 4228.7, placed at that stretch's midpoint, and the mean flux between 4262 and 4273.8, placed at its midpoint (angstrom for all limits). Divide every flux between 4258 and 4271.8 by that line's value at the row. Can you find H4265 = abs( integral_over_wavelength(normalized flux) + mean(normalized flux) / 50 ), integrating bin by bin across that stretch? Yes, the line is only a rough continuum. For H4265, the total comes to 14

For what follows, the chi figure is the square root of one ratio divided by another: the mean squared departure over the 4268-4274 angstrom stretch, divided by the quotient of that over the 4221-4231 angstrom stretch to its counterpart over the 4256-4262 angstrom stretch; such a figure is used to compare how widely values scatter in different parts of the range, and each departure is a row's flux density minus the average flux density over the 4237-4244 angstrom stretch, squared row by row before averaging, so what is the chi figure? 2.1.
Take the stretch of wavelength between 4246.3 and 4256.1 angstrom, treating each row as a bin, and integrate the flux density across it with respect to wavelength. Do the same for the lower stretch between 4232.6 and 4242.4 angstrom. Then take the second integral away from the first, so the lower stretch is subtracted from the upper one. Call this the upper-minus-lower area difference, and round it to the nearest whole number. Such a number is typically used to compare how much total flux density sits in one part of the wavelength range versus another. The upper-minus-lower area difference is -4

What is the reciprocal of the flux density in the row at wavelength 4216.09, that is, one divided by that 0.062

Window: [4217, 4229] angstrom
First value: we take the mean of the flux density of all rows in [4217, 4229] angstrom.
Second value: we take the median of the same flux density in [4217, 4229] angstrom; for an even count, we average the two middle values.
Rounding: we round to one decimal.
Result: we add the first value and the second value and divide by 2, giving 14.8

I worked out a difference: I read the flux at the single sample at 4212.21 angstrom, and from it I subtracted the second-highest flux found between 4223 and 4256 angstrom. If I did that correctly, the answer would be 1.2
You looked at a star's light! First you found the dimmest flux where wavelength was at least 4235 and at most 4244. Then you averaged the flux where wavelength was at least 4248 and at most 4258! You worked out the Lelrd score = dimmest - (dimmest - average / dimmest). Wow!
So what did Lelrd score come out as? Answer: 1.10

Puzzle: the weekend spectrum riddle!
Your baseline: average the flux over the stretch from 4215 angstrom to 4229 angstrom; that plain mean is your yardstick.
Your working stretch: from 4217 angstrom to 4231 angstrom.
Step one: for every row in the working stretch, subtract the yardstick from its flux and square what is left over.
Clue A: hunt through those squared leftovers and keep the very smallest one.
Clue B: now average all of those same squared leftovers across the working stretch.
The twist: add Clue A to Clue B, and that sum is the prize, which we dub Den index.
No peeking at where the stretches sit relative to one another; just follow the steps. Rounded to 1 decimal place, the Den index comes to 4.1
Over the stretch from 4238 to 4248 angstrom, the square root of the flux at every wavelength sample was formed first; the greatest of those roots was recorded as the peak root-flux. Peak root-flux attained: 4.17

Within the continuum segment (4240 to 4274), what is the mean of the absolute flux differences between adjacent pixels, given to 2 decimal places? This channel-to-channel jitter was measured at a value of 1.36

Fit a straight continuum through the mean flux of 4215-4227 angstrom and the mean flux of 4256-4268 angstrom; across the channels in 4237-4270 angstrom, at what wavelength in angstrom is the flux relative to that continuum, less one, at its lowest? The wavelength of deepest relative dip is 4260.99 angstrom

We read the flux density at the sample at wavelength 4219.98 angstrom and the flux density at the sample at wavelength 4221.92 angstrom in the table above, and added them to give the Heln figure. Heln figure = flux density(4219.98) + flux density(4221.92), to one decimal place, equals 31.9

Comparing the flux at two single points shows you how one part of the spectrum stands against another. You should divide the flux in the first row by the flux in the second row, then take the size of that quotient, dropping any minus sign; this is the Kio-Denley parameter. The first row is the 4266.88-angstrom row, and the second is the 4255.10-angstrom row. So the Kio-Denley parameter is 1.08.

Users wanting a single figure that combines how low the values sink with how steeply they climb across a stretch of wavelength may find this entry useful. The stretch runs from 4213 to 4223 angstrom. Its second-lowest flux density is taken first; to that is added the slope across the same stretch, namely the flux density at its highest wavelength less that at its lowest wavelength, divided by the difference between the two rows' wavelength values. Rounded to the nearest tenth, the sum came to 15.8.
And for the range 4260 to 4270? 15.7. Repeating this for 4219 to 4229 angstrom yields 11.0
